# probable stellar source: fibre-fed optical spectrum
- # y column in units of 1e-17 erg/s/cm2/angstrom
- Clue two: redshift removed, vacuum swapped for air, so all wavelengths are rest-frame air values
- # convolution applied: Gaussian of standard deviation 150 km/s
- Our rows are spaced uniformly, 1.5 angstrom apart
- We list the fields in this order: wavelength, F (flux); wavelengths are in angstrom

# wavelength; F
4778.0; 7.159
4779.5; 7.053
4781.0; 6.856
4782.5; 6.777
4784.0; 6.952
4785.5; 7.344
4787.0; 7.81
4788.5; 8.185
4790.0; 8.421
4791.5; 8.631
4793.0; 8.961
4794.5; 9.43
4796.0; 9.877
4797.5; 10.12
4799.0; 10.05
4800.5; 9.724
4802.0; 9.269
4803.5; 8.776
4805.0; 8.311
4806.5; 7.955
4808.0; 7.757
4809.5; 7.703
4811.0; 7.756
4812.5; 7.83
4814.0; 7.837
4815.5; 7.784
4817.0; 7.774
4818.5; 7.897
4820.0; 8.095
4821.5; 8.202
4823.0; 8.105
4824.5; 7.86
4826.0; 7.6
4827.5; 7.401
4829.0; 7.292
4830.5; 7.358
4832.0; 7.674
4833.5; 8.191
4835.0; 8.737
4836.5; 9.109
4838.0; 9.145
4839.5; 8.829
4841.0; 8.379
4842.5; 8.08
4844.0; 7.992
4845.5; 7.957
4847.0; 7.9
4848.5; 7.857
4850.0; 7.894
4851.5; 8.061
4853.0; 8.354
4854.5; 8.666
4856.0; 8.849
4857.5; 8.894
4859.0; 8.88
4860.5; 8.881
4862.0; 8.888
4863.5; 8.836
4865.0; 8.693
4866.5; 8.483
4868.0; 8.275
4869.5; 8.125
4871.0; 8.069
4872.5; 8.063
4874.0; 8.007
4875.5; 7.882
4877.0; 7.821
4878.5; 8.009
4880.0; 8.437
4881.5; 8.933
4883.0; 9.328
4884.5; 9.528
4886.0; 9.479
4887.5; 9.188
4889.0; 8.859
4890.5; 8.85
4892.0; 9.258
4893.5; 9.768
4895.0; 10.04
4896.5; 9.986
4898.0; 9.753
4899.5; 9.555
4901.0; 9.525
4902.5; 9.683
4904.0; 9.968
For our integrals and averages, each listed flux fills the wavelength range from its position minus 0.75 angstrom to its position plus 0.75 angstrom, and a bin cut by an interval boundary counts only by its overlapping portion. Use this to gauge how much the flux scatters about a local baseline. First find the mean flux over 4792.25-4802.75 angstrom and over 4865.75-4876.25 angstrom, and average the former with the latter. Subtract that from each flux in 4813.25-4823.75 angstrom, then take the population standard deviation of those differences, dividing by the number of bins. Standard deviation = 0.16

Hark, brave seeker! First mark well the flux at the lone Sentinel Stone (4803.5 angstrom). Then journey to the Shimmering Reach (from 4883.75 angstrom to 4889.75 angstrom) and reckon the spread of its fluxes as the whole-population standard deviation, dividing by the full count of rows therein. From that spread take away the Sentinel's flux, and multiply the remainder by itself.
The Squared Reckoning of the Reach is 72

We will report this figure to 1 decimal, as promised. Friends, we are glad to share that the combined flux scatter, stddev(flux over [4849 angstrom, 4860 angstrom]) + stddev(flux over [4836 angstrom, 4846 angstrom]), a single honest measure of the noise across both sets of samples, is 0.9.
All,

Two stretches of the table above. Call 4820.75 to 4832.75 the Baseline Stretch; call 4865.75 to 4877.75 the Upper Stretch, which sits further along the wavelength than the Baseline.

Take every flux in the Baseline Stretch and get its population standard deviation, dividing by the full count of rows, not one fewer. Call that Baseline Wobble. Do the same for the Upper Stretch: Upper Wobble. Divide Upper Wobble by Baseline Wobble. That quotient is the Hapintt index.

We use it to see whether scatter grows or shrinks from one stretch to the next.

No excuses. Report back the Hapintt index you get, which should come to 0.62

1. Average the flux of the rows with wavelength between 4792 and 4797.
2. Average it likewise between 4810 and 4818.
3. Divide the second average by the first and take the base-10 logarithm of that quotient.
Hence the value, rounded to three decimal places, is -0.082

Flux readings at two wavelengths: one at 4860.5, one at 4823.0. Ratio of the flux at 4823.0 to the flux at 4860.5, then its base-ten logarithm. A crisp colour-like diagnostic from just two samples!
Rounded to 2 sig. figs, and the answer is -0.040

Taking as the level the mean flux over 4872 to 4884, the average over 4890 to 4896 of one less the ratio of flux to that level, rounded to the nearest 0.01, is -0.14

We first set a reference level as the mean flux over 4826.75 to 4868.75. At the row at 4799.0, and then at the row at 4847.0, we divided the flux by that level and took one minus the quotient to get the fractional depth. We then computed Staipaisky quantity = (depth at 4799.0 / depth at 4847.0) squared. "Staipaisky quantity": 15.0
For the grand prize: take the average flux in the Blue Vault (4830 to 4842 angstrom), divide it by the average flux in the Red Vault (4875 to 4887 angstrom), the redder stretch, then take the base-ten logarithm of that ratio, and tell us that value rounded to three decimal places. -0.013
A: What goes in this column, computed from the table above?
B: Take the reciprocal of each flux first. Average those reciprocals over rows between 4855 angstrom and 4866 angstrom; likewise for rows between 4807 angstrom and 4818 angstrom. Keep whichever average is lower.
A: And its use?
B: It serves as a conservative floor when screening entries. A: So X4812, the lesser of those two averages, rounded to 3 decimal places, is 0.113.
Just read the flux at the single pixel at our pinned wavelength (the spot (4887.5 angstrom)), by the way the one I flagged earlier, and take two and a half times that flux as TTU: 23.0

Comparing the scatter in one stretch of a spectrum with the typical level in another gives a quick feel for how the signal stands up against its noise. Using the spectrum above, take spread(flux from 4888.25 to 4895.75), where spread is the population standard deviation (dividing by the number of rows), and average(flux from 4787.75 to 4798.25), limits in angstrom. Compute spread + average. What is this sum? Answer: 9.6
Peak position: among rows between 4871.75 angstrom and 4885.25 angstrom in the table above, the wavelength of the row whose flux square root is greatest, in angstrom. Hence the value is 4884.5 angstrom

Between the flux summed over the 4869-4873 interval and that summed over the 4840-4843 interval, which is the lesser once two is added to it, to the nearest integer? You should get 18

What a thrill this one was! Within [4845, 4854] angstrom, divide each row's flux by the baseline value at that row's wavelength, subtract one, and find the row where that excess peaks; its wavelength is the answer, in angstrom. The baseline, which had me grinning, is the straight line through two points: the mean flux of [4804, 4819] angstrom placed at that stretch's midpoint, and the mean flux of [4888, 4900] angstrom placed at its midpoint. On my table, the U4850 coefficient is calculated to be 4853.0 angstrom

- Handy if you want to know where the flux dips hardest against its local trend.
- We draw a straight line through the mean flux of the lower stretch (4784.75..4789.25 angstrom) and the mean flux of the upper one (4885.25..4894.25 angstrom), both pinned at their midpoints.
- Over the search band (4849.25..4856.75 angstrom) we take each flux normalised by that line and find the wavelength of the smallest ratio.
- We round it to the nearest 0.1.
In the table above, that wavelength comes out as 4850.0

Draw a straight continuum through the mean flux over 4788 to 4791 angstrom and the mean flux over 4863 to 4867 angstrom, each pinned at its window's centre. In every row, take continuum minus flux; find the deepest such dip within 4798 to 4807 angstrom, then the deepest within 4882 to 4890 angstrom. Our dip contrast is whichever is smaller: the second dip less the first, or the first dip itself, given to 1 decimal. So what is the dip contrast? -0.5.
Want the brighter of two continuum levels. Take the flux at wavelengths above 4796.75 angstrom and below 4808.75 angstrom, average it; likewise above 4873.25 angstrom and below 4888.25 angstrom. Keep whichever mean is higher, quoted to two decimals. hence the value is 9.00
